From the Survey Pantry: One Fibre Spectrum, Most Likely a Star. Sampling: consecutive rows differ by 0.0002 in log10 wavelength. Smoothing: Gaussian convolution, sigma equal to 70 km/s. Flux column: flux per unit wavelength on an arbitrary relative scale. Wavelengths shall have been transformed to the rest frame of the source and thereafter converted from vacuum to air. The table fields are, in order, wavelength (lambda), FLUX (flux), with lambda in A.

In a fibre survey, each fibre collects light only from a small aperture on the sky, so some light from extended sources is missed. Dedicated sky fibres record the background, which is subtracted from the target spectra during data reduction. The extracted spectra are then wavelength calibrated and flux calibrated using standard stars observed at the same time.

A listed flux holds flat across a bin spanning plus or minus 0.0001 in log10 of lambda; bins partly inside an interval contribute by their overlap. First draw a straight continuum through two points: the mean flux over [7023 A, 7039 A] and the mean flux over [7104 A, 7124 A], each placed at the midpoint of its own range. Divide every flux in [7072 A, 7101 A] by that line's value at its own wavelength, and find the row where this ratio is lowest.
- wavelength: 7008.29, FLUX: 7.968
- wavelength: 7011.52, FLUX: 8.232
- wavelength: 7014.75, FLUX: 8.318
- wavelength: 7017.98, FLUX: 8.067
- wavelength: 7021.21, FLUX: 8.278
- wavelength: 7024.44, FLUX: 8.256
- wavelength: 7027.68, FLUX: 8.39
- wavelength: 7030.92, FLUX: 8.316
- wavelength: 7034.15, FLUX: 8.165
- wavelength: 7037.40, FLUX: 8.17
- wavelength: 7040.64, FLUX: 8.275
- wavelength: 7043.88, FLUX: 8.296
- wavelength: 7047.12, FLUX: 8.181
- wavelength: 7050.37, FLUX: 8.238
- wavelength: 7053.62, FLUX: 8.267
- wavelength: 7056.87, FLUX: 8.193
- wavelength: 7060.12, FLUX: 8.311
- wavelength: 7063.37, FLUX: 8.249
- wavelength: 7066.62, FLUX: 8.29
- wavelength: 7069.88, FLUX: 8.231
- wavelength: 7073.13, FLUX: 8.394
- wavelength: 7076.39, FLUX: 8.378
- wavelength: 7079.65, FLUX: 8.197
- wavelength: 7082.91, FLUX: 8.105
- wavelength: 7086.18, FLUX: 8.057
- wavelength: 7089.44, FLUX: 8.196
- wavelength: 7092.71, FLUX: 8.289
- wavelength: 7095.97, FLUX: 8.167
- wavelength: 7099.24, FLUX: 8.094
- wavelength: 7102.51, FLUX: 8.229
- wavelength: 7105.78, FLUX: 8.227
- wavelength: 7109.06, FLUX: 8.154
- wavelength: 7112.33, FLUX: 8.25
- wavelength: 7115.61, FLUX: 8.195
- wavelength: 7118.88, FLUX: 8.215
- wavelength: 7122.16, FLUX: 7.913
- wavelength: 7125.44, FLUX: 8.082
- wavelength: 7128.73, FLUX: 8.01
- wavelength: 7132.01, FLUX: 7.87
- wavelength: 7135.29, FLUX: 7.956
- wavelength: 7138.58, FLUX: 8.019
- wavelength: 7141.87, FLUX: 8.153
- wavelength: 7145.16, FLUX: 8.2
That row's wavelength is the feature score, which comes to 7086.18 A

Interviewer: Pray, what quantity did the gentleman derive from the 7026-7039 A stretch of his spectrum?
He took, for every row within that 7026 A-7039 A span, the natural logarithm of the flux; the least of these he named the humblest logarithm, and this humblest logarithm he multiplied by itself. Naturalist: 4.41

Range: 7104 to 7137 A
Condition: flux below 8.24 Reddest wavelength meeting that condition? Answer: 7135.29 A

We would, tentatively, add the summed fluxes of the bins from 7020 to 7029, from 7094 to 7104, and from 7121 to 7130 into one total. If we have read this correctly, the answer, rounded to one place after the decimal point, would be 73.4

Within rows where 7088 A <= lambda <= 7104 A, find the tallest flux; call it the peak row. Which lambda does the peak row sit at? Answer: 7092.71 A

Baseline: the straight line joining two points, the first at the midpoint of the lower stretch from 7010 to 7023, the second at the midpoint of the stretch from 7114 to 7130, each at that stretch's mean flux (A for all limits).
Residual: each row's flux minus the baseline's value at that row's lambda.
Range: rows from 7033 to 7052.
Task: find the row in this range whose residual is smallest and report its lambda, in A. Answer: 7034.15 A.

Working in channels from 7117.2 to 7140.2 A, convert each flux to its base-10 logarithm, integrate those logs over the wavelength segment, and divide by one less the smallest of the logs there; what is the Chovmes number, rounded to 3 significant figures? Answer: 200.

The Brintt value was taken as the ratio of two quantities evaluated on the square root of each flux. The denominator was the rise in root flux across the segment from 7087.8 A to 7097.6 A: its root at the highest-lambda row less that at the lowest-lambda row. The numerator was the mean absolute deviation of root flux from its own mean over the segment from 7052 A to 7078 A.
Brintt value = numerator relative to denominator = -1.9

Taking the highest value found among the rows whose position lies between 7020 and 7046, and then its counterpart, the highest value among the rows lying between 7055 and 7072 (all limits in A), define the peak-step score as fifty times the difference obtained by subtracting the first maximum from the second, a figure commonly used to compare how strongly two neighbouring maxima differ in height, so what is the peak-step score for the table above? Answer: -4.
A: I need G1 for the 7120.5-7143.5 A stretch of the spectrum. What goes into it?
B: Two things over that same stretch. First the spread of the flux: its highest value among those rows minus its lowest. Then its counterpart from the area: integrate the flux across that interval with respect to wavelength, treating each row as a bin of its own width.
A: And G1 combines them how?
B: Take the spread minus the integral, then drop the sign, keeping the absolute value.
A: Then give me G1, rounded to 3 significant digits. 184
